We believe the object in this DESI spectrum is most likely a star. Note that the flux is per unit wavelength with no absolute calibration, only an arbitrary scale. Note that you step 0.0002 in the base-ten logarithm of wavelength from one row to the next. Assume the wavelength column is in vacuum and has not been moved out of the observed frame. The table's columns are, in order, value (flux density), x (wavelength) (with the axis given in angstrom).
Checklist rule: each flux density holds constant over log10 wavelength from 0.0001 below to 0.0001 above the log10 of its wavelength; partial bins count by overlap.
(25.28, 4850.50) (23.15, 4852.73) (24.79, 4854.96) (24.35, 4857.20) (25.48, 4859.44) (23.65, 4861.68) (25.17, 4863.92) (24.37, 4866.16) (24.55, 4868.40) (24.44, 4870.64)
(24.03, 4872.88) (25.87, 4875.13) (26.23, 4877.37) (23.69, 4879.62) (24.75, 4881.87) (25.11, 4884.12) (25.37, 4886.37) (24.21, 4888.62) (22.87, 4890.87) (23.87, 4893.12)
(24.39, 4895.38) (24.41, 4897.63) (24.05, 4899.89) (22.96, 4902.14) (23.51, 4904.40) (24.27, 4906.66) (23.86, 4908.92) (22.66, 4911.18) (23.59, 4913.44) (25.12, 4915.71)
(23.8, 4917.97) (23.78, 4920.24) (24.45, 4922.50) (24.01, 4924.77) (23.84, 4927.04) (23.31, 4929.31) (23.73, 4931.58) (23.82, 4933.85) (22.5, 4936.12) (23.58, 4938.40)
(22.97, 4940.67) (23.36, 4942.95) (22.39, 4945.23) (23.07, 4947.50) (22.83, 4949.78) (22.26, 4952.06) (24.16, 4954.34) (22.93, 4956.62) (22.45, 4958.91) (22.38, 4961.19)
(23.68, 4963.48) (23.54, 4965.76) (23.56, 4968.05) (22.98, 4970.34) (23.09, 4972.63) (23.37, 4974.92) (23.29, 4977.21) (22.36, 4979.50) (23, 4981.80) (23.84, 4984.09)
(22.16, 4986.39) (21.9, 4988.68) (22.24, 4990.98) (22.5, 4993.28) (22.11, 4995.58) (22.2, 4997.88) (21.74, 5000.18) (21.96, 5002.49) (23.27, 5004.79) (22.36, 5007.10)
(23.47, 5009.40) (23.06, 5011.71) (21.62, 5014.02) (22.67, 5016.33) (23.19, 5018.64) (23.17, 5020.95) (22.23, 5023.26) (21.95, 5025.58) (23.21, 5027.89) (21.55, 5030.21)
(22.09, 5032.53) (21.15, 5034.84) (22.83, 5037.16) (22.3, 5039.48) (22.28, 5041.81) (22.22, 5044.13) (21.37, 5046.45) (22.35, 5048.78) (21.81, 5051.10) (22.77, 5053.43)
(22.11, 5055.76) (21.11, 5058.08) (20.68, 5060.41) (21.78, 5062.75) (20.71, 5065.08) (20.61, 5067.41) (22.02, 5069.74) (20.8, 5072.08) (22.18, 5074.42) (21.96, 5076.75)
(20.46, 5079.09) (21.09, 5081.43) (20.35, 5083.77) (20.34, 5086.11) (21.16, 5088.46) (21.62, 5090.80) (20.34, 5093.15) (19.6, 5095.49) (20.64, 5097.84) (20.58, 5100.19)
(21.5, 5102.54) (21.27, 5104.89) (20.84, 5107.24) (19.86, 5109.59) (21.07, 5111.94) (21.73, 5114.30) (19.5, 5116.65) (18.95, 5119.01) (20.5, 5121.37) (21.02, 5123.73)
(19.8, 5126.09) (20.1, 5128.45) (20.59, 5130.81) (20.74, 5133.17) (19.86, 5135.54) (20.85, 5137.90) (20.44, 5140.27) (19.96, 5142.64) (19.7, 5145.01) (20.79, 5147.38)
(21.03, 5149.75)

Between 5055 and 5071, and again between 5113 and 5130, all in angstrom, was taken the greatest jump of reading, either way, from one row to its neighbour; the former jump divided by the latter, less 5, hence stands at -4.37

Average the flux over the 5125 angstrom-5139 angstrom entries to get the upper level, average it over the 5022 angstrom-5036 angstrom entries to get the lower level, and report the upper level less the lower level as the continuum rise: -1.7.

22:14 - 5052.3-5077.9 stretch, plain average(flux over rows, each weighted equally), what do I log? 21.5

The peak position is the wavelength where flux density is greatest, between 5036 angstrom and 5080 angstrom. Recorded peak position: 5037.16 angstrom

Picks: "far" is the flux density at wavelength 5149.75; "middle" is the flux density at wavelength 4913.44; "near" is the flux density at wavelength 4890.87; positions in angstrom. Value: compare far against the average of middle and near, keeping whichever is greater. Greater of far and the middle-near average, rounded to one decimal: 23.2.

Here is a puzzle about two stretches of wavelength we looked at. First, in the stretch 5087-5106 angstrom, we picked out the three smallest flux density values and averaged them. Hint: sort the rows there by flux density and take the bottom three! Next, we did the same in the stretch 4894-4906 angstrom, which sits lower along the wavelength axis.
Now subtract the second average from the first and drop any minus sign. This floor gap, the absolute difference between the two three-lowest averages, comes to 3.3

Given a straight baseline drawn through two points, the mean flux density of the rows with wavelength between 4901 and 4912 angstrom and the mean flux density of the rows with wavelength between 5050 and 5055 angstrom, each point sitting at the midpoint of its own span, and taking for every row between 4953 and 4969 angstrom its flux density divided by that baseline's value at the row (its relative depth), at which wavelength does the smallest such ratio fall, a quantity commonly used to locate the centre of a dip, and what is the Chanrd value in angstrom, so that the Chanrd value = 4961.19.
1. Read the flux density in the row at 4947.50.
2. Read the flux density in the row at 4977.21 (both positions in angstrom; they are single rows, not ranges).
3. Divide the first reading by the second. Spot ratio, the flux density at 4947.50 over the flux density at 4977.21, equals 0.99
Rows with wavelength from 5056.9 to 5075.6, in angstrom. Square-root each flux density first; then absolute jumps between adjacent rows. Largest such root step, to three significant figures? 0.153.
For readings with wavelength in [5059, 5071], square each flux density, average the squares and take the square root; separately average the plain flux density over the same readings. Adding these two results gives 42.3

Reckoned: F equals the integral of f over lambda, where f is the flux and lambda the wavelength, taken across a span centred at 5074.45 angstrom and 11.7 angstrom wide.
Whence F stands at 251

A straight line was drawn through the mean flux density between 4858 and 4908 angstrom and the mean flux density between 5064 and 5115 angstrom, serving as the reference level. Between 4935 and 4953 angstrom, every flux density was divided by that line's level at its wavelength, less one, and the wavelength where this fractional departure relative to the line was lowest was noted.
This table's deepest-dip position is 4936.12 angstrom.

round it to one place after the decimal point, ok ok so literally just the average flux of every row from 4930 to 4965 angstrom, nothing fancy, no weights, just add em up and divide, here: 23.1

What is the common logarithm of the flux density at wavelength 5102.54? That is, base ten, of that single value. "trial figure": 1.33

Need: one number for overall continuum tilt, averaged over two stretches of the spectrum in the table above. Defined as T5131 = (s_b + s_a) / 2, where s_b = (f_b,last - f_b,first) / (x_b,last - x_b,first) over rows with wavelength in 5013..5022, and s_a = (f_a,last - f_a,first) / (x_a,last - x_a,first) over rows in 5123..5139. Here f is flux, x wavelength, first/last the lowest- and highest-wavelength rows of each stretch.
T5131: 0.106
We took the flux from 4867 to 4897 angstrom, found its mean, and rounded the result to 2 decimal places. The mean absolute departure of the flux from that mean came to 0.69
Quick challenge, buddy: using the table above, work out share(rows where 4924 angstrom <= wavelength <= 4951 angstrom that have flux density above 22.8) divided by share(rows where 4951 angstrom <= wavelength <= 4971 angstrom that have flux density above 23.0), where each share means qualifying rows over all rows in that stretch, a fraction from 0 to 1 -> 1.9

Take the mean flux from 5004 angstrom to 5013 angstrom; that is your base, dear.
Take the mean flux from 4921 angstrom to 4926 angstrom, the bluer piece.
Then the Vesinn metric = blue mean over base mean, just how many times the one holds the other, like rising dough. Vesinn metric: 1.05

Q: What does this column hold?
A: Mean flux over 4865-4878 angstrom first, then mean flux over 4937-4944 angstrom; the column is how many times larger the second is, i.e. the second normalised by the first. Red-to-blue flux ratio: 0.935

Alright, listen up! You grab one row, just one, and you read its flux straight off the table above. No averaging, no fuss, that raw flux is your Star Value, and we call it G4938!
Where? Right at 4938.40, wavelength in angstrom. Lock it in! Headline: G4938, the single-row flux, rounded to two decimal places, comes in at 23.58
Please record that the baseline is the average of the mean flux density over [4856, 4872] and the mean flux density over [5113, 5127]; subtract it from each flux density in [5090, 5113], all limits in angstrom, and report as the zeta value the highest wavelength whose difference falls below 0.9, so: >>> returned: 5111.94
